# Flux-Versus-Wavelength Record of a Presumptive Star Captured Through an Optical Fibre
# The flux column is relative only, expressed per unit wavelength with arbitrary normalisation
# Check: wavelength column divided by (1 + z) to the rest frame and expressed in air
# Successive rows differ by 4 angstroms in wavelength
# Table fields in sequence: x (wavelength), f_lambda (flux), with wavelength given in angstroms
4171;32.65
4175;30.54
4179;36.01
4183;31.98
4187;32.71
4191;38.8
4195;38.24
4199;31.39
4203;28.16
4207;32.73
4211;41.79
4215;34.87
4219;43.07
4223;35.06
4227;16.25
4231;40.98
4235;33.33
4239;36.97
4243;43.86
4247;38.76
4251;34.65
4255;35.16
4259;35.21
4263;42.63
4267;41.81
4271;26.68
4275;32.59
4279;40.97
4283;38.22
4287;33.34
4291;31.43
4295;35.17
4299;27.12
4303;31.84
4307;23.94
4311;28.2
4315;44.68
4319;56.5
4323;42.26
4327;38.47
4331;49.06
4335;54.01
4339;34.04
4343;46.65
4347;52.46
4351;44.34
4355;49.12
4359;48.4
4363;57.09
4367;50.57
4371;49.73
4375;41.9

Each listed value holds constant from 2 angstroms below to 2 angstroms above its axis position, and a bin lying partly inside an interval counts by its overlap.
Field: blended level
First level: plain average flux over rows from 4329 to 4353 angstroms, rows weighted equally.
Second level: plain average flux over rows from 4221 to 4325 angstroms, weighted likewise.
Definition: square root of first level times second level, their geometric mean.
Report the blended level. 41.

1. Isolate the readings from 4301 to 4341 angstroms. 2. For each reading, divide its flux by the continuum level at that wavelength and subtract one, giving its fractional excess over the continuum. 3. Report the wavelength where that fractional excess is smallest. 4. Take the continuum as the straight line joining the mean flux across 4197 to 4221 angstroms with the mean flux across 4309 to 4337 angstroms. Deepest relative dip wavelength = 4307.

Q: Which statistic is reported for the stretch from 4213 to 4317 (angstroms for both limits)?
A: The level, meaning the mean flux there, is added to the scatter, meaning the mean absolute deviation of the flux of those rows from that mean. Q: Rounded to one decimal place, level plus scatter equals 39.8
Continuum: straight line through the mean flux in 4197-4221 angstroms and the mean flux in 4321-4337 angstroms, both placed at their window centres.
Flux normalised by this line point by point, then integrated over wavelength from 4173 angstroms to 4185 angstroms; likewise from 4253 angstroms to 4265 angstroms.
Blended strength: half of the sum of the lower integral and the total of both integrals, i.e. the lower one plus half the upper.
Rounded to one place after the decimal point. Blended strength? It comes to 17.7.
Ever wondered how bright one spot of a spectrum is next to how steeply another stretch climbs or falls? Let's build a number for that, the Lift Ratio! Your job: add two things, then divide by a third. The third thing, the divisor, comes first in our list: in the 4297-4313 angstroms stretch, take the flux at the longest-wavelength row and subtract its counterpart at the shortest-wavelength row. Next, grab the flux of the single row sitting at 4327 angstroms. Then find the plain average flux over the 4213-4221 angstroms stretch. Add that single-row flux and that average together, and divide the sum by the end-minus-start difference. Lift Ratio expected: 72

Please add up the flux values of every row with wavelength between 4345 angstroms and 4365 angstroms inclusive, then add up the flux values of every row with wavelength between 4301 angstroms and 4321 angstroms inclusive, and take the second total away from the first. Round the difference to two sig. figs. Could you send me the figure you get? 66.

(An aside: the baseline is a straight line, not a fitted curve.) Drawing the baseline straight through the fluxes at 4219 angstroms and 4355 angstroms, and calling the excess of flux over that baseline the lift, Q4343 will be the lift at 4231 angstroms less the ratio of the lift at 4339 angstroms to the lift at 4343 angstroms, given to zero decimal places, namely -10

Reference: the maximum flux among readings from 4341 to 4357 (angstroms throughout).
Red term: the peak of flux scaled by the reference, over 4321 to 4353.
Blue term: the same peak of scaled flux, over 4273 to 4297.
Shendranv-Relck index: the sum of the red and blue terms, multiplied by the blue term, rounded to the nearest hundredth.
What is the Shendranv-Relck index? 1.41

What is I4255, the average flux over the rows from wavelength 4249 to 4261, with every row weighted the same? 35.0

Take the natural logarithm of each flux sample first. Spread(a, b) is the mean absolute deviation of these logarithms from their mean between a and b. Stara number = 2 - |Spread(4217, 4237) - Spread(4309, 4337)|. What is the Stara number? 1.90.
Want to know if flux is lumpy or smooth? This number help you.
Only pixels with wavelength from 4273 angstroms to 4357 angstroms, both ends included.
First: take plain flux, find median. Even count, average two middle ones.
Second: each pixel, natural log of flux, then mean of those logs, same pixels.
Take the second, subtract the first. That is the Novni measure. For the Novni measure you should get -34.8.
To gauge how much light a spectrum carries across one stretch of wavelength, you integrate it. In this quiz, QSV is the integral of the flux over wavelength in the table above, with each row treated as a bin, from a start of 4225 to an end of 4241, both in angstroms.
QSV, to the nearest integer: 510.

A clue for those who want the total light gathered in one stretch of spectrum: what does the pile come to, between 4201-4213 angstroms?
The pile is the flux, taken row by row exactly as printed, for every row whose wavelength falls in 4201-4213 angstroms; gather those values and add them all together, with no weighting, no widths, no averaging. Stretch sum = 103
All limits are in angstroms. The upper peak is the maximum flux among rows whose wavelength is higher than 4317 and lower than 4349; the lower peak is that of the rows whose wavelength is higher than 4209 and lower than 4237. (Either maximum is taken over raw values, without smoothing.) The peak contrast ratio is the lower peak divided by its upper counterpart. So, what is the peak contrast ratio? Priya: 0.76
